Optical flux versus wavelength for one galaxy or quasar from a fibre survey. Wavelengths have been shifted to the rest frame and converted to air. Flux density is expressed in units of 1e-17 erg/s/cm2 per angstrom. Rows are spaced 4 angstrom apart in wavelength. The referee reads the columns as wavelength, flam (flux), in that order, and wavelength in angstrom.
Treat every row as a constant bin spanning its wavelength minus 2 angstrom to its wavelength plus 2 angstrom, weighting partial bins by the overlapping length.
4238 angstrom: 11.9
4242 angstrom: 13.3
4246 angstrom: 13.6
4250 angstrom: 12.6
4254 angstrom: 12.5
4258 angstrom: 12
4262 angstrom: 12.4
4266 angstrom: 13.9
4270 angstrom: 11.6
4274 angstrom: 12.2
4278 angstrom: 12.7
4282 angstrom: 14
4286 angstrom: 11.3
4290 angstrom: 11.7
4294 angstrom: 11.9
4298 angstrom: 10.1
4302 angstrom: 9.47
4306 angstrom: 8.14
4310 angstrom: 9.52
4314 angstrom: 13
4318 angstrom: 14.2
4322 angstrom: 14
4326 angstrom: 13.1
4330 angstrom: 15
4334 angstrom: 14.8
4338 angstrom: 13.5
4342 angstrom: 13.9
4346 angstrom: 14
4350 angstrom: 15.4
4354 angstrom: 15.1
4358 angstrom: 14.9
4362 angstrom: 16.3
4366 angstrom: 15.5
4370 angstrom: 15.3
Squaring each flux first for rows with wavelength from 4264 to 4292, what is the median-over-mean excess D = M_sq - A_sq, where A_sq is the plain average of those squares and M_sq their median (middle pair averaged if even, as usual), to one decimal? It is -8.1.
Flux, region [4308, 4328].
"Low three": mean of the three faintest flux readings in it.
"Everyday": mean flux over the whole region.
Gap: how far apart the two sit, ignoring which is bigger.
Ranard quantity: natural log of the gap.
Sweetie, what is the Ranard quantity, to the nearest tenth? -0.1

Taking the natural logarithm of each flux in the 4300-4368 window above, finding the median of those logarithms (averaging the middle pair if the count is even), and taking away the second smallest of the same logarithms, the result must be 0.39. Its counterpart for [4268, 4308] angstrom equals 0.21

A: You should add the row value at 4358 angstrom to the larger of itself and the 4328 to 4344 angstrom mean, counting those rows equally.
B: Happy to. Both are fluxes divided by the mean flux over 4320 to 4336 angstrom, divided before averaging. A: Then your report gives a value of 2.09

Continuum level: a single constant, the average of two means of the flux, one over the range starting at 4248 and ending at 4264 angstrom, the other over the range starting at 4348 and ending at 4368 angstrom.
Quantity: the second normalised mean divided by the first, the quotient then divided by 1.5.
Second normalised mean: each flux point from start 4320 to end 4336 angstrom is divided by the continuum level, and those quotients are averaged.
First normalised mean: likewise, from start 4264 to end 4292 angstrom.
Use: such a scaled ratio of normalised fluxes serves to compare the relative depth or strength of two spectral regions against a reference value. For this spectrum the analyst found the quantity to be 0.76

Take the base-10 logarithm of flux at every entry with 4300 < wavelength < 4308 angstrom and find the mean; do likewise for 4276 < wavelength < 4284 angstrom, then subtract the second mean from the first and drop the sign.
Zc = 0.18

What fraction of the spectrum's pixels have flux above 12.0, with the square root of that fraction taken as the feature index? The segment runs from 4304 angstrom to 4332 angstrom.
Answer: 0.85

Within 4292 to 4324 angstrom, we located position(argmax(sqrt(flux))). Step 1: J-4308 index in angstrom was 4318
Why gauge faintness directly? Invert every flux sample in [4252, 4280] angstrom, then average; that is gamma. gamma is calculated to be 0.080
